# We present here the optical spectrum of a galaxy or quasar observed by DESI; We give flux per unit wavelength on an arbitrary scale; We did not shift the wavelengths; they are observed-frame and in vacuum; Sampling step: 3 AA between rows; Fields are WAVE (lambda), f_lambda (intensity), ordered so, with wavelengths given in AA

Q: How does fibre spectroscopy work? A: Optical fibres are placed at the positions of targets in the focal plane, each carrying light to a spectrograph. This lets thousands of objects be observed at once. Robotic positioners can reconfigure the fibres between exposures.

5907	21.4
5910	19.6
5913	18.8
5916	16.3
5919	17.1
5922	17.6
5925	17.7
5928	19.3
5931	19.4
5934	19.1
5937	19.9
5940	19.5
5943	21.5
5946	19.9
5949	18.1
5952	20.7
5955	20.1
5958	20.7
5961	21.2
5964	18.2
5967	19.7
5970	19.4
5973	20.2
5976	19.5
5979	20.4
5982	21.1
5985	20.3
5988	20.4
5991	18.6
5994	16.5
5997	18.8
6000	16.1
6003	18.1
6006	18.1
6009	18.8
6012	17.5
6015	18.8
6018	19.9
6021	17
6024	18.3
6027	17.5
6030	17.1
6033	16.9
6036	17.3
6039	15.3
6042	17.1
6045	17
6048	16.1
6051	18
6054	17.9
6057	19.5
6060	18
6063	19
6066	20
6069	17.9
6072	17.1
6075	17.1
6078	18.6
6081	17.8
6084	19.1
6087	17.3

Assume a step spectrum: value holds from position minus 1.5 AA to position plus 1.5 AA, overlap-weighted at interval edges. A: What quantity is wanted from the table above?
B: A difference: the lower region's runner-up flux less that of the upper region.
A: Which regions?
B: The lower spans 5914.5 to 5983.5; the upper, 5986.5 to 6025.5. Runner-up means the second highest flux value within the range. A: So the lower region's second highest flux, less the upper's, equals 1.30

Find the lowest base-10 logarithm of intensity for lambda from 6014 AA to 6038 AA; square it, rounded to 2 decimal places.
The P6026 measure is 1.51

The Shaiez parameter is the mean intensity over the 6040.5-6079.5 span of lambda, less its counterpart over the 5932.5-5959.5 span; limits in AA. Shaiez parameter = -2.00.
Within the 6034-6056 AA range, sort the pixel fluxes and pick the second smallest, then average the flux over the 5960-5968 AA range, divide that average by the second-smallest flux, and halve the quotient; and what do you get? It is 0.61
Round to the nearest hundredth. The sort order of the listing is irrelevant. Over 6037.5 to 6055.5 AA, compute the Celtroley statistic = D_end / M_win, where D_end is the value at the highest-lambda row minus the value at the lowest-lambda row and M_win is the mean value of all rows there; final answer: 0.15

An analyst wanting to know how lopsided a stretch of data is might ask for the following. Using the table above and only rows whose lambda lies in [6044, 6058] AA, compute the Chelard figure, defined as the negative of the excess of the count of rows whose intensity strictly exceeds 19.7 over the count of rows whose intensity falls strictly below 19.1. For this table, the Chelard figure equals 4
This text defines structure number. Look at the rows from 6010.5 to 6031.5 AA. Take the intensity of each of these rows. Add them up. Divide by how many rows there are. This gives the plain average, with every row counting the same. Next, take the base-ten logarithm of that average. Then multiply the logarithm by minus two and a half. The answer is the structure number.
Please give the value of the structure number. -3.14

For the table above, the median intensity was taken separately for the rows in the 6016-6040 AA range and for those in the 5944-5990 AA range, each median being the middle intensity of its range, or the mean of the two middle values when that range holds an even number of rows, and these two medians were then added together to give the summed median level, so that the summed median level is 37.4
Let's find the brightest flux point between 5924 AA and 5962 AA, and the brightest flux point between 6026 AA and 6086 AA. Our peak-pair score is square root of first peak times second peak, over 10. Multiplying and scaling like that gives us 2.07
